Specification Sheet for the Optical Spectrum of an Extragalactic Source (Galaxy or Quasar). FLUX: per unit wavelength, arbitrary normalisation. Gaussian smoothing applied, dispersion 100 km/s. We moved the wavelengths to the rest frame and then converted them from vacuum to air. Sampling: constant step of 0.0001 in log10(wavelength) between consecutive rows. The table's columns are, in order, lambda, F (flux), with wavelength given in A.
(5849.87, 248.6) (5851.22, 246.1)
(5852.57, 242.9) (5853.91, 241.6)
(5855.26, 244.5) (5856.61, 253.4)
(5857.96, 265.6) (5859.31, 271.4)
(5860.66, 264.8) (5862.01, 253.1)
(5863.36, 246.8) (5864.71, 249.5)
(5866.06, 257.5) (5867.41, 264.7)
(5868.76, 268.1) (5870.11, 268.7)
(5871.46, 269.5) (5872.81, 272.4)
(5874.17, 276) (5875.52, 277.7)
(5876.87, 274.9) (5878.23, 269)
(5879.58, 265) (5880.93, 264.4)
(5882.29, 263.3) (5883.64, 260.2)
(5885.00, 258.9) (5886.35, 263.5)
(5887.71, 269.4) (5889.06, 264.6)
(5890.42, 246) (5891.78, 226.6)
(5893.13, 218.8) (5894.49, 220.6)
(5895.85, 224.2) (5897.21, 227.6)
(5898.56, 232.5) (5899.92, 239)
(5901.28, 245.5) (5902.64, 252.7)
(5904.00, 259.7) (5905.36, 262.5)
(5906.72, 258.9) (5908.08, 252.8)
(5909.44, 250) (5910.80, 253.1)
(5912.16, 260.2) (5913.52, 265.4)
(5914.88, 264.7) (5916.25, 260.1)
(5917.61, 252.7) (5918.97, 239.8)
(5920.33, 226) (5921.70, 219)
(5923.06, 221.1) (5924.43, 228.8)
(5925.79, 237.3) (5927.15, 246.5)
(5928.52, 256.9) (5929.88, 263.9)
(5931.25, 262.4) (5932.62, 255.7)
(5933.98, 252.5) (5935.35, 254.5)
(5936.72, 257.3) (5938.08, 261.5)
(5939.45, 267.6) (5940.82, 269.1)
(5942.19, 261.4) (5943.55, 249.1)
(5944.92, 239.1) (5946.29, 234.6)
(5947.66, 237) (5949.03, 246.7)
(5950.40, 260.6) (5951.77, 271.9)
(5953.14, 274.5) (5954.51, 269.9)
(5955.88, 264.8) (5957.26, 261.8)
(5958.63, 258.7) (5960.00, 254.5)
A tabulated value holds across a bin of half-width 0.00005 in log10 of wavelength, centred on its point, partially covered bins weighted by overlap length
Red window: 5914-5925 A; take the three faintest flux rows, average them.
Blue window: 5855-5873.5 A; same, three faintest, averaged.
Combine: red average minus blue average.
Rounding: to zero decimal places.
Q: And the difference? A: -25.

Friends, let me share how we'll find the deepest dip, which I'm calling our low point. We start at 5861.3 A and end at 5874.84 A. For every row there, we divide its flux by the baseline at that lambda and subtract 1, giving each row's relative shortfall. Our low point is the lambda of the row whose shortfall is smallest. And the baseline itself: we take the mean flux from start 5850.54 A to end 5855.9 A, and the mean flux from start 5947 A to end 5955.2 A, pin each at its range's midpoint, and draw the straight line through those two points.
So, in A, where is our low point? 5863.36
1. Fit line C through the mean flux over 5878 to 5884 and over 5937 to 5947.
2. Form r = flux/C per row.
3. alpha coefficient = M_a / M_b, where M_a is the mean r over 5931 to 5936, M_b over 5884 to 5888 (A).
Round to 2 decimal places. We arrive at 1.00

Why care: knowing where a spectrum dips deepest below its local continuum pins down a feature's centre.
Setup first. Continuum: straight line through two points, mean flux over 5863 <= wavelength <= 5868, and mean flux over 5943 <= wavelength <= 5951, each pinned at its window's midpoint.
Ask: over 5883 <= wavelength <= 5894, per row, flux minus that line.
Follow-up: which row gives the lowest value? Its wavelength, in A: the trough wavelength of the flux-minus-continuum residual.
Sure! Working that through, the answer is 5893.13 A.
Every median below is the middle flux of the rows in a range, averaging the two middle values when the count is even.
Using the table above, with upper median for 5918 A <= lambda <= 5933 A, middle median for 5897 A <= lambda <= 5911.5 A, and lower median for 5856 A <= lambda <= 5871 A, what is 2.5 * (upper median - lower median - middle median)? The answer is -694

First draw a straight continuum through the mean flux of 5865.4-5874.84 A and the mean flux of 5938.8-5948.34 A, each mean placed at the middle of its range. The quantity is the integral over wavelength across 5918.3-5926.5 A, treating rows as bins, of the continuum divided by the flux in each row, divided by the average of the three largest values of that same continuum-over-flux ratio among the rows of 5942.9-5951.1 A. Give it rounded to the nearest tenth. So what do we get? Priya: 8.7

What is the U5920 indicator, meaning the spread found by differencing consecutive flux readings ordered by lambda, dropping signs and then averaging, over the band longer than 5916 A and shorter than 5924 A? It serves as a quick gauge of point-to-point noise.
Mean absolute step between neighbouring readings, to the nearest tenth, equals 8.6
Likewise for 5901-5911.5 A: 4.7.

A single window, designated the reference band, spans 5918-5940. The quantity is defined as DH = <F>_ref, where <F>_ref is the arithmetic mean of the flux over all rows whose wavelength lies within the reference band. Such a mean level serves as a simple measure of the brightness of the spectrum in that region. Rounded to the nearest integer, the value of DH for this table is 247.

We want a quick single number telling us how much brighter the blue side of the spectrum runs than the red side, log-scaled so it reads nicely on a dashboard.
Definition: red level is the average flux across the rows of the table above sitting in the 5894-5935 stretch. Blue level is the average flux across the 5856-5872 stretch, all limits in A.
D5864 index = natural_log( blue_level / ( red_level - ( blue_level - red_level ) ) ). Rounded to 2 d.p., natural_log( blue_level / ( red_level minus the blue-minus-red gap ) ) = 0.12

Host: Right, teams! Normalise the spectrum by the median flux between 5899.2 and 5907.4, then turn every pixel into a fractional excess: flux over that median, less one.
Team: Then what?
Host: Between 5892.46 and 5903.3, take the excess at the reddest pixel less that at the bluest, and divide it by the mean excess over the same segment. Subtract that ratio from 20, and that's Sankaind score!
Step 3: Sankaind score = 21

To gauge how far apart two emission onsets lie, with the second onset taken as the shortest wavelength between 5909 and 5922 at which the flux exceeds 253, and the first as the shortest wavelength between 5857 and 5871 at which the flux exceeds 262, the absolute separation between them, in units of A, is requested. 52.8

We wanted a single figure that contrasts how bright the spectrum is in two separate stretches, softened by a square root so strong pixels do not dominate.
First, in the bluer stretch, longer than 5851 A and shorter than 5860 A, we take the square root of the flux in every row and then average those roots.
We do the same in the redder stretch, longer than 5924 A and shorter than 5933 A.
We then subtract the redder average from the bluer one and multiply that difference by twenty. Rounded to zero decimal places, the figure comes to 1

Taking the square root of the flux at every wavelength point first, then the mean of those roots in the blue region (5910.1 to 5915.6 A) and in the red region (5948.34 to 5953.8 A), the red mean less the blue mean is 0.08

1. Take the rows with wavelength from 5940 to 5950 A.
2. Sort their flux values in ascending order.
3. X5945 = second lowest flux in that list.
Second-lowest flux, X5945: 237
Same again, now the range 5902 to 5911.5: 252.7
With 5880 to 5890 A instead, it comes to 260.2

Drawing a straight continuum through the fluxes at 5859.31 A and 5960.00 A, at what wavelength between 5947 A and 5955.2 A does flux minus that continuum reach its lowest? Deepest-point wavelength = 5947.66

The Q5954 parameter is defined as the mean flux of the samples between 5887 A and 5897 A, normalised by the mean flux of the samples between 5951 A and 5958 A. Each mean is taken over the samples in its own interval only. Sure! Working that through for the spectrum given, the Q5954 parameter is 0.89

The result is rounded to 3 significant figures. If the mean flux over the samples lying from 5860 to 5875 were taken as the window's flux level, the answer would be 263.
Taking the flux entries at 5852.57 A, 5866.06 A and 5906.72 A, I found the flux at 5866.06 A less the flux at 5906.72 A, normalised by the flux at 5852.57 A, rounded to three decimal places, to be -0.006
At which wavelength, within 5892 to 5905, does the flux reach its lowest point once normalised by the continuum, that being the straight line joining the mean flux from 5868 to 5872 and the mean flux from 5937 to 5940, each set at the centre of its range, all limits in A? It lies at 5893.13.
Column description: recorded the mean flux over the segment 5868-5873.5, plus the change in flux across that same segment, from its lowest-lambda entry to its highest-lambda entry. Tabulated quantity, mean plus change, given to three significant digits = 274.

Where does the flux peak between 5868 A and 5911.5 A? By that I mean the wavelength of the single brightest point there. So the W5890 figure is 5875.52 A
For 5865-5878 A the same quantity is 5875.52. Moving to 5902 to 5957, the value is 5953.14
